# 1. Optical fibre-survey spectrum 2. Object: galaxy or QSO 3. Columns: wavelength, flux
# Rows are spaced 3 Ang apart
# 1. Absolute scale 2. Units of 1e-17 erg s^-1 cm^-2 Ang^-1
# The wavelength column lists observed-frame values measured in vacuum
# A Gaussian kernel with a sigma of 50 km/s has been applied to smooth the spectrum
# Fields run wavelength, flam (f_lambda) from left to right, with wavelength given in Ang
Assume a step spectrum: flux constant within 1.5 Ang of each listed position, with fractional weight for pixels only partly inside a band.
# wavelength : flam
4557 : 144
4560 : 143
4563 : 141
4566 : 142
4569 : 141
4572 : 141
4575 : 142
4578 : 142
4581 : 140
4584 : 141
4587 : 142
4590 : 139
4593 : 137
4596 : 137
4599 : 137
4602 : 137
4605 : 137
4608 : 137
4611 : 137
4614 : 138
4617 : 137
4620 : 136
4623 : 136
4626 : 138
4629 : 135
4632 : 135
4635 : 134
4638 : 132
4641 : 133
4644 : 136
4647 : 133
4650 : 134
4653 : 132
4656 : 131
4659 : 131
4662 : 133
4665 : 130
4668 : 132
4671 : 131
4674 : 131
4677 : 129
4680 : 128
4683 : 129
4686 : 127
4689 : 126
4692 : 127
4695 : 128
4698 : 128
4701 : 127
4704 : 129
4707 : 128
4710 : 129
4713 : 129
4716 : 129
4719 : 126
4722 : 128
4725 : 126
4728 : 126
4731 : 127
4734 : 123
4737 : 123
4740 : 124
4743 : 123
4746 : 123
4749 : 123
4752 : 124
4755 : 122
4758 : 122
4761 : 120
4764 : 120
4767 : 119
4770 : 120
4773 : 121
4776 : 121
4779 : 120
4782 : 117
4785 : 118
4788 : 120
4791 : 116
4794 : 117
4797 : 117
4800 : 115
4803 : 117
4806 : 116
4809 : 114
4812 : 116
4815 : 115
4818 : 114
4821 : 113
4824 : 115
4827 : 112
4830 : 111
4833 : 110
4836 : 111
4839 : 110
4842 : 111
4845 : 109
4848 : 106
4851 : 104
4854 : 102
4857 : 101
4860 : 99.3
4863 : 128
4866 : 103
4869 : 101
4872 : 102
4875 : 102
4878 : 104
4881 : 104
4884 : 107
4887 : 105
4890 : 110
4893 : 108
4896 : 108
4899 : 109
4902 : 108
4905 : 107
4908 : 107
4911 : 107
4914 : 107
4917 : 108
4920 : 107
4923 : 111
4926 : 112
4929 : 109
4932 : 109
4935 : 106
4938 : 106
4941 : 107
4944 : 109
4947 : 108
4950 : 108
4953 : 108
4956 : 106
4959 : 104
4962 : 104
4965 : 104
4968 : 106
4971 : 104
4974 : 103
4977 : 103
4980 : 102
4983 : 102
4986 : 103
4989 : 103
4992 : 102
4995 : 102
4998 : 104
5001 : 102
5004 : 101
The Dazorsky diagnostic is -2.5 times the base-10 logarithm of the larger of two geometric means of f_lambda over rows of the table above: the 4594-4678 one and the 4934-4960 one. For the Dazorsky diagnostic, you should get -5.32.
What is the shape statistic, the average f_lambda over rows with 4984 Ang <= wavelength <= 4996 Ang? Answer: 102.5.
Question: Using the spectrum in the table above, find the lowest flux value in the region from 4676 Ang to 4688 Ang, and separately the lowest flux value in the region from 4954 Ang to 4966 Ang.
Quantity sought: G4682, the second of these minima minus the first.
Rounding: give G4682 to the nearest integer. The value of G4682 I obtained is -23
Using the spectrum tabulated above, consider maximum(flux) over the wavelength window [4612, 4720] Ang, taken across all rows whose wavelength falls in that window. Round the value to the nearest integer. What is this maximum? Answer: 138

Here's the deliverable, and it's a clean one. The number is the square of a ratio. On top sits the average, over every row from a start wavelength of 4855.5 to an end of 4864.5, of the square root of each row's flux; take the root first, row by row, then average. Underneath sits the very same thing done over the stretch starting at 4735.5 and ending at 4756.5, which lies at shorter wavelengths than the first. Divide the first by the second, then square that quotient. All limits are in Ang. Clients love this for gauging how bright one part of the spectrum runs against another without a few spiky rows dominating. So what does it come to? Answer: 0.886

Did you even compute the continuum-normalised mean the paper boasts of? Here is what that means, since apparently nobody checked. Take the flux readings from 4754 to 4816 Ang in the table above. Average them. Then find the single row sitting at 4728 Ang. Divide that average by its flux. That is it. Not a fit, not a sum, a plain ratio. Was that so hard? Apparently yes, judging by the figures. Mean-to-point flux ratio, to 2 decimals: 0.94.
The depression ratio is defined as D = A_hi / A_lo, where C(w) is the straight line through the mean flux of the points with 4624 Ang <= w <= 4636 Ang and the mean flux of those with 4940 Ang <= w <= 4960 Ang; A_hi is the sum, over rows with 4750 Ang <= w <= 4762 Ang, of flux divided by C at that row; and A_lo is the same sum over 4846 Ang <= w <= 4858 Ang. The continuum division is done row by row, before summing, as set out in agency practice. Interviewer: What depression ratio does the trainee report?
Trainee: 1.10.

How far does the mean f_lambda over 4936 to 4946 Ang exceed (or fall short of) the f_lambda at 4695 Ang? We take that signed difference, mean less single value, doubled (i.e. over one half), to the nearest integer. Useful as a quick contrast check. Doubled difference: -41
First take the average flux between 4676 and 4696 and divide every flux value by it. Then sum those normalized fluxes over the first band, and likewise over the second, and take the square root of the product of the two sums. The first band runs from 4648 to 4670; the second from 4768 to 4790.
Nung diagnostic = 6.9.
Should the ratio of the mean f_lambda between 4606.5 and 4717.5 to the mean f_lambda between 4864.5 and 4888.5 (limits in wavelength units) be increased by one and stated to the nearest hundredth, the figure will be 2.27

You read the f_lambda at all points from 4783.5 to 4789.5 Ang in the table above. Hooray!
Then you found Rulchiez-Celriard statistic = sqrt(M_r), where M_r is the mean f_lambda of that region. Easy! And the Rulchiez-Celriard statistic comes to 10.9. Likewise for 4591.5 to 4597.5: 11.7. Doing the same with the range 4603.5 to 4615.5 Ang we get 11.7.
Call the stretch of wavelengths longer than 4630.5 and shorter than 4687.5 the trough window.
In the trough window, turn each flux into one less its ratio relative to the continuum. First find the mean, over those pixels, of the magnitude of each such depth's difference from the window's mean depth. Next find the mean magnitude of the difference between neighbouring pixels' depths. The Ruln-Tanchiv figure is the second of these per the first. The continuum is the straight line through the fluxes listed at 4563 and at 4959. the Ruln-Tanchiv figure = 1.47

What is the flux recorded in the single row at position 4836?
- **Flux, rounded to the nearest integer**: 111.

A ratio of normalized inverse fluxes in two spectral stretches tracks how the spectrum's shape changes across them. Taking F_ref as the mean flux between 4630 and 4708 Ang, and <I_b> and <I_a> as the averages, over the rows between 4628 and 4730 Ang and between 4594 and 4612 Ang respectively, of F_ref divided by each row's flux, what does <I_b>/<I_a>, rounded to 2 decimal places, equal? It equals 1.05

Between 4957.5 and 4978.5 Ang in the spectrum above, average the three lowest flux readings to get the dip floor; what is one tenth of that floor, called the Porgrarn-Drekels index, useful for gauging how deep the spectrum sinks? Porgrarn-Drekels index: 10.3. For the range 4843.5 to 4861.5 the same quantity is 10.1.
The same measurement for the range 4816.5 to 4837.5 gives 11.1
